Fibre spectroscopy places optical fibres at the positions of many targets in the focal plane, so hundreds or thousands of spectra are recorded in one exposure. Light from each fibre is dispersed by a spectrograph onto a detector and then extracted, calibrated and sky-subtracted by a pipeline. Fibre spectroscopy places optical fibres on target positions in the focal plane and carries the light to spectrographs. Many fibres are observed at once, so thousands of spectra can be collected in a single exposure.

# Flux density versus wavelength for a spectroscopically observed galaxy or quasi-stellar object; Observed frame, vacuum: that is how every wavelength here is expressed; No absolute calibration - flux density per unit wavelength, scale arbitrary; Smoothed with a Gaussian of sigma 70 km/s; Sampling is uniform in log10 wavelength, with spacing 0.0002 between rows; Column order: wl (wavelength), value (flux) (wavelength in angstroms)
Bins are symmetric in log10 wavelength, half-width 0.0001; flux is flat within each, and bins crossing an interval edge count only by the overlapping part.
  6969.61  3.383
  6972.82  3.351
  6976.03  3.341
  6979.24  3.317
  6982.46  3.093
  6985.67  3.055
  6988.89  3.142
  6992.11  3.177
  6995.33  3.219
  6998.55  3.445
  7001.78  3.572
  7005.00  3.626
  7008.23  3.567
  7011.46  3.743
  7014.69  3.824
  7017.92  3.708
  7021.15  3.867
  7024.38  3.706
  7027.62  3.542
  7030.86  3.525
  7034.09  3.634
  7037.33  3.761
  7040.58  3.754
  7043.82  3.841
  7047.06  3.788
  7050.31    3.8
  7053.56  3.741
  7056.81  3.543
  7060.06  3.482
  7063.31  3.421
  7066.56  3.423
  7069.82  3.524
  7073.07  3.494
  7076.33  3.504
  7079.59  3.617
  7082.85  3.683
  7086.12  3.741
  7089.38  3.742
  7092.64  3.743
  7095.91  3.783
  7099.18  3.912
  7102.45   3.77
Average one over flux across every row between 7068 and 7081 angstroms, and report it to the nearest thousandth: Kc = 0.283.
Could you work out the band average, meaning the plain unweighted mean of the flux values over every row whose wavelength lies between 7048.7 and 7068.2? 3.57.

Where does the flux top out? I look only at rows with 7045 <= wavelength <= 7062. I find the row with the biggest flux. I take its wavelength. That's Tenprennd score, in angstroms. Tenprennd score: 7050.31 angstroms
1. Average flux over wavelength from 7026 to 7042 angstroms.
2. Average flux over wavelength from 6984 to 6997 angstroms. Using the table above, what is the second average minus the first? -0.5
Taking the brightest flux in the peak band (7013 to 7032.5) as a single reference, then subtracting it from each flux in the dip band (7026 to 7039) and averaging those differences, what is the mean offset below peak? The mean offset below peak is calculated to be -0.25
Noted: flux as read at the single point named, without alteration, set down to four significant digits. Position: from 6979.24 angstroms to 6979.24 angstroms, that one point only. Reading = 3.317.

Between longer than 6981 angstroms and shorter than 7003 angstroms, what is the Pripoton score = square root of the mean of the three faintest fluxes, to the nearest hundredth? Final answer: 1.76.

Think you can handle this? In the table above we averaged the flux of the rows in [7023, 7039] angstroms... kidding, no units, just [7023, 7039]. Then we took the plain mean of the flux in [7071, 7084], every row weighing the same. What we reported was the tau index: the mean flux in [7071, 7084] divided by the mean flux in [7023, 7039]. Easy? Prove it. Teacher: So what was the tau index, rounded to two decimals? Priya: 0.98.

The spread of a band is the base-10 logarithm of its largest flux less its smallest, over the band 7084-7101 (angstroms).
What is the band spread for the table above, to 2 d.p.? -0.77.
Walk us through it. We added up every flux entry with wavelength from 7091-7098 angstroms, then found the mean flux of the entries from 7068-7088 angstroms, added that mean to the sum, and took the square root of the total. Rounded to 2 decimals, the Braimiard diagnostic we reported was 3.33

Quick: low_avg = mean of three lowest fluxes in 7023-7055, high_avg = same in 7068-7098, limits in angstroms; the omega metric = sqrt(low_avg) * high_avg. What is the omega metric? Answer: 6.62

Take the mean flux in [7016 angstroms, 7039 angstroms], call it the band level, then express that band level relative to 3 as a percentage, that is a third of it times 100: 123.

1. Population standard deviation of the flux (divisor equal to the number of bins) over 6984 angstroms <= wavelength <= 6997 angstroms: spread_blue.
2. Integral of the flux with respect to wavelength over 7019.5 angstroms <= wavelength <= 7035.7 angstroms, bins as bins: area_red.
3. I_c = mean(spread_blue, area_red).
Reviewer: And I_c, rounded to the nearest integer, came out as 30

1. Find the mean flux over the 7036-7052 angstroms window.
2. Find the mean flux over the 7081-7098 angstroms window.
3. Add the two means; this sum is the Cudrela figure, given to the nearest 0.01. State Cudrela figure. 7.53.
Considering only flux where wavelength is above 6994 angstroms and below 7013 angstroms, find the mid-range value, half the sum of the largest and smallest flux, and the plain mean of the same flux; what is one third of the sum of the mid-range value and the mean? 2.34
